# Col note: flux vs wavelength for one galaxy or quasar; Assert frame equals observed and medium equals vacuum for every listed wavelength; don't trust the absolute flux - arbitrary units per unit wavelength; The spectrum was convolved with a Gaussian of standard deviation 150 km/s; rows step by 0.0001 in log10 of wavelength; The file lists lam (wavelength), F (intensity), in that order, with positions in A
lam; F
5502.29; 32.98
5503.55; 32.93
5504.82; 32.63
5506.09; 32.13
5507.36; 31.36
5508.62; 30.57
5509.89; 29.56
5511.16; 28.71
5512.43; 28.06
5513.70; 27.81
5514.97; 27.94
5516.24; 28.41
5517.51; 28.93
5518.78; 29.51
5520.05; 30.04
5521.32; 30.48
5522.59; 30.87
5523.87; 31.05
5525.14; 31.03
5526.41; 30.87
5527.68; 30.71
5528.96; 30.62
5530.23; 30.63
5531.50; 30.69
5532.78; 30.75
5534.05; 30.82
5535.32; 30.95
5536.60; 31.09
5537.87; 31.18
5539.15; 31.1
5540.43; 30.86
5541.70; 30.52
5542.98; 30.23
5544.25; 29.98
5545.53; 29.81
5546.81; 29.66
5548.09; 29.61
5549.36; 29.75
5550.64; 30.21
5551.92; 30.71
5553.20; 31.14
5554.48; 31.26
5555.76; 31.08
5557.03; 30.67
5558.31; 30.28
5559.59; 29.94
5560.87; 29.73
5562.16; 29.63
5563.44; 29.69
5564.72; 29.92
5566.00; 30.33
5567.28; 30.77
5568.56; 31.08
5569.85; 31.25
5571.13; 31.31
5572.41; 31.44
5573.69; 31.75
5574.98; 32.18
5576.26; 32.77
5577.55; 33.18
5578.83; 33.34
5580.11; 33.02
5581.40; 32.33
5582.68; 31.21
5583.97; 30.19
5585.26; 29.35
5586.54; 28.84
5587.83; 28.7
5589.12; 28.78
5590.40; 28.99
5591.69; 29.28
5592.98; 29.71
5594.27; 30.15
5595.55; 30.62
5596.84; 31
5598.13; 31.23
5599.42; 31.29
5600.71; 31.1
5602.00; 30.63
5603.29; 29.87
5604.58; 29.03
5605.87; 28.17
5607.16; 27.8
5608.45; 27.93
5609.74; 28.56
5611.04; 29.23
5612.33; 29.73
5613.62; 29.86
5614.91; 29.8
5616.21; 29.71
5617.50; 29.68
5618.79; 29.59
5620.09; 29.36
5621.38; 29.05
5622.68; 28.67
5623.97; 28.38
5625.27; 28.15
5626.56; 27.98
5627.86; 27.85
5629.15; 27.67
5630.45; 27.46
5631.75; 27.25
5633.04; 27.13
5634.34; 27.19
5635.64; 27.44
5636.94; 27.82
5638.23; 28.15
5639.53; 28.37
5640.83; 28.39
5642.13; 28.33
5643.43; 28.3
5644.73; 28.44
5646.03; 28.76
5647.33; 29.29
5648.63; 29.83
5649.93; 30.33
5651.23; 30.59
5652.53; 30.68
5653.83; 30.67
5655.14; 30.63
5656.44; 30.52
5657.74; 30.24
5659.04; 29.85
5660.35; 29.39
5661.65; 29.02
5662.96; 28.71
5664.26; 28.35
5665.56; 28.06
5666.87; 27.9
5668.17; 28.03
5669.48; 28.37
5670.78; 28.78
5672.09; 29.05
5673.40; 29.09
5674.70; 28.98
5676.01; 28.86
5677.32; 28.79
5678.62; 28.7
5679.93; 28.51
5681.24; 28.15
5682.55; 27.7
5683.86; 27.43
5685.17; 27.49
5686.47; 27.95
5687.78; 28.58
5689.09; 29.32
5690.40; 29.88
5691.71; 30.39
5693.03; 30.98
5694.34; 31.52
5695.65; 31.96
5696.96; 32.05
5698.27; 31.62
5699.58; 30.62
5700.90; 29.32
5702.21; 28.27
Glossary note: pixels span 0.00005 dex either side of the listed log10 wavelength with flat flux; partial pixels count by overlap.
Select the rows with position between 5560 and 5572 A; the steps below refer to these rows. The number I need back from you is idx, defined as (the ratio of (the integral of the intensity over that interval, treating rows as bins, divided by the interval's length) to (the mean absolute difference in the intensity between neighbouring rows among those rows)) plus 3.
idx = 140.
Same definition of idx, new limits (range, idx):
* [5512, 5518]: 85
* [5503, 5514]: 51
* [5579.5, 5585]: 36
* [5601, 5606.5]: 39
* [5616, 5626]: 133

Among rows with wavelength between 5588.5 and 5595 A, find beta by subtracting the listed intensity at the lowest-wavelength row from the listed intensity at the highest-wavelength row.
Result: 1.37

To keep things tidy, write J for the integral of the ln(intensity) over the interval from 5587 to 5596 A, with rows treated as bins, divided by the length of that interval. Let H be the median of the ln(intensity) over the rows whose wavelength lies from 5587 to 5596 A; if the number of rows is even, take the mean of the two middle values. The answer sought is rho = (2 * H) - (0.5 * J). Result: 5.06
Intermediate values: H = 3.38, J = 3.38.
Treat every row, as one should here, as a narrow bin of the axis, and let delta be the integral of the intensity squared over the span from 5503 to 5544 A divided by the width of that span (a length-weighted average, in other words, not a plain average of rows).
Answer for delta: 926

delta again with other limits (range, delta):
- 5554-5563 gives 921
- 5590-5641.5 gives 841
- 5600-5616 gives 861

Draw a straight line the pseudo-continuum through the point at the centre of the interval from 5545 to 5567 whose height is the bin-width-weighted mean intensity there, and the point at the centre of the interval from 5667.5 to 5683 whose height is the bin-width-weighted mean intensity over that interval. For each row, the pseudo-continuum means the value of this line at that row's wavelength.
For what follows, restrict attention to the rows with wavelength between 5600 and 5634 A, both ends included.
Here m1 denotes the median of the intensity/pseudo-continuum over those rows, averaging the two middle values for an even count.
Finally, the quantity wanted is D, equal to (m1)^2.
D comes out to 0.96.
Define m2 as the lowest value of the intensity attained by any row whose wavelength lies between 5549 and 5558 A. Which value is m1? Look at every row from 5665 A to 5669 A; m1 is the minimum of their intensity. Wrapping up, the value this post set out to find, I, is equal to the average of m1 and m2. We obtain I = 28.8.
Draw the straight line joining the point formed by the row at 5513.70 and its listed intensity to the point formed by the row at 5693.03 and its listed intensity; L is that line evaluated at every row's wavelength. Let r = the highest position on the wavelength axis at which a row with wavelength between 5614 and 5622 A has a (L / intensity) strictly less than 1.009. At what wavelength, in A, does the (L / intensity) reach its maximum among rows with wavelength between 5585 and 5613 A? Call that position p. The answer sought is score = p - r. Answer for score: -11.6 A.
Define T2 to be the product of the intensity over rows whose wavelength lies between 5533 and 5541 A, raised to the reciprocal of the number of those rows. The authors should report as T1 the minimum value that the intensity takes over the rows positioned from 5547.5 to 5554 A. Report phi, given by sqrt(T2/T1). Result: 1.023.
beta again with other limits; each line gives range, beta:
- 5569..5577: 1.52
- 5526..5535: -0.05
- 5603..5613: -0.14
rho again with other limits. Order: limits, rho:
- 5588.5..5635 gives 5.06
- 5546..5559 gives 5.13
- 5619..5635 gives 4.99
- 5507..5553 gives 5.14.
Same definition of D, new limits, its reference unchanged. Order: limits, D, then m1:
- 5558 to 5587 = 1.07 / 1.035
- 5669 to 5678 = 1.02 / 1.010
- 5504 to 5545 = 1.01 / 1.004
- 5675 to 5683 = 1.00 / 1.002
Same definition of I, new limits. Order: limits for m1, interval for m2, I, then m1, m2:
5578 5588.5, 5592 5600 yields 29.2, 28.7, 29.71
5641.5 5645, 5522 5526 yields 29.6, 28.3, 30.87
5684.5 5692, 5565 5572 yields 28.9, 27.49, 30.33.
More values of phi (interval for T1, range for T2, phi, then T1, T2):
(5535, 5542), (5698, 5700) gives 1.010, 30.52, 31.1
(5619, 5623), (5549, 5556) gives 1.035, 28.67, 30.7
